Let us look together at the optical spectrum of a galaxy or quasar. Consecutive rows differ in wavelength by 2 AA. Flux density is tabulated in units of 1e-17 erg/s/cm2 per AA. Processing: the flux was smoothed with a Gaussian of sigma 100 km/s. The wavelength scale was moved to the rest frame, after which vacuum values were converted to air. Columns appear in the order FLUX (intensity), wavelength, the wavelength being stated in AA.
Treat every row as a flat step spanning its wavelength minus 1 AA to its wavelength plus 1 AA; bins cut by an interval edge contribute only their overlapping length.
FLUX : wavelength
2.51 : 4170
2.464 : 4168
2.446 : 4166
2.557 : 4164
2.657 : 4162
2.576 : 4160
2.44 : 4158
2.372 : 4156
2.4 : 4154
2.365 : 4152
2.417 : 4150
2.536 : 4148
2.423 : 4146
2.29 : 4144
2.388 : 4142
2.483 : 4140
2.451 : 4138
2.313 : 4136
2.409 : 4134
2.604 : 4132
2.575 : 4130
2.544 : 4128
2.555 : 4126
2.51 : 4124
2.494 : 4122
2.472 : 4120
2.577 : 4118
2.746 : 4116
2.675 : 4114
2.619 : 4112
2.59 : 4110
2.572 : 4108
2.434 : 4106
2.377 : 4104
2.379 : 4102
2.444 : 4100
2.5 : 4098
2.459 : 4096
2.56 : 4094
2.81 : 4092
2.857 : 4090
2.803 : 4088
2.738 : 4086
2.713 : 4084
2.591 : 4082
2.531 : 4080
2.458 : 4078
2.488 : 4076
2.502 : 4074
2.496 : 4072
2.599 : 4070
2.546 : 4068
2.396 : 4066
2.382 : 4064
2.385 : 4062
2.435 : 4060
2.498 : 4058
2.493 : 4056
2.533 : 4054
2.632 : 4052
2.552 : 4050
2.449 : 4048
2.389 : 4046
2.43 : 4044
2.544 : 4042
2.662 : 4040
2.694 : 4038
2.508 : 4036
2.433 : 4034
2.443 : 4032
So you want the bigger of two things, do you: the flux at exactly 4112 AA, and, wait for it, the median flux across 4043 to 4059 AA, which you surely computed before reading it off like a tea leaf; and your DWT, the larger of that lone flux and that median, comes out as 2.62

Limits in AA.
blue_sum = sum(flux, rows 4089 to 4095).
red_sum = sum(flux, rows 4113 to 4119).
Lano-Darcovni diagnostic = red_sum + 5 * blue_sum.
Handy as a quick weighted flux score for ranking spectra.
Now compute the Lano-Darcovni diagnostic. 49.1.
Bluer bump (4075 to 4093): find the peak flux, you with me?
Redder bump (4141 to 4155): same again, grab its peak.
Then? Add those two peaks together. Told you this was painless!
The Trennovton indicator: 5.39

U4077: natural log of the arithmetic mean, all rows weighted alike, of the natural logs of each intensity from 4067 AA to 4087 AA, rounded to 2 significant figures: -0.060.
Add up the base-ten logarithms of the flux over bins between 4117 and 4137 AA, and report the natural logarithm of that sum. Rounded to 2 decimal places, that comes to 1.38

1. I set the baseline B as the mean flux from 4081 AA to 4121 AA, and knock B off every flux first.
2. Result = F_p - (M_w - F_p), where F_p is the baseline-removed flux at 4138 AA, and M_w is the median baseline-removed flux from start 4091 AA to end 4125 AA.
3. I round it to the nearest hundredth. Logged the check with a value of -0.20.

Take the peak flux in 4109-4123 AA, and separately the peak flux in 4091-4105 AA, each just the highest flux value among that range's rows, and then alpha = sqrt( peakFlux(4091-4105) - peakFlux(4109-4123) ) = 0.25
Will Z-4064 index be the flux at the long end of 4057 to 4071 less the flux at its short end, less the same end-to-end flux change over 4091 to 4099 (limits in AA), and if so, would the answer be 0.4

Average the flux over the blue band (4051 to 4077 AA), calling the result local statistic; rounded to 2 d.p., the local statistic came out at 2.49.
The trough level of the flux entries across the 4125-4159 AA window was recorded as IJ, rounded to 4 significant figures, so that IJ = 2.290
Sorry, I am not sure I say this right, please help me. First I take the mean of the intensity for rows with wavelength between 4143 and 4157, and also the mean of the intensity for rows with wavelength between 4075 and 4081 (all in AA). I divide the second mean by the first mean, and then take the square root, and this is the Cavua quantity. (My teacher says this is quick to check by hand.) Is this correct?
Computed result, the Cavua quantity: 1.02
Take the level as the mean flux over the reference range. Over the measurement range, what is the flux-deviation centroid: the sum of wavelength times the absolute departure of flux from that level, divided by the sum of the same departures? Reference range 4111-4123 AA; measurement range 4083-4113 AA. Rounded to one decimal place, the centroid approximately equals 4095.7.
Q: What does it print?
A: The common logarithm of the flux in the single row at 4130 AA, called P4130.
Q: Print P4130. 0.411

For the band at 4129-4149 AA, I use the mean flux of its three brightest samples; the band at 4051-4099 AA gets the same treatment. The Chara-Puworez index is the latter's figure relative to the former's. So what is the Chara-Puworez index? 1.10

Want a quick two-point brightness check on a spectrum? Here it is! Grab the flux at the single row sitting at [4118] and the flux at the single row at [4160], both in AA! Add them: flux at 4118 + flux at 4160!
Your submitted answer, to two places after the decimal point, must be 5.15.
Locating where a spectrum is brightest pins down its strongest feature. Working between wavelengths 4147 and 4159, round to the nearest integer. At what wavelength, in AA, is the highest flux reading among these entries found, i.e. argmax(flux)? 4148 AA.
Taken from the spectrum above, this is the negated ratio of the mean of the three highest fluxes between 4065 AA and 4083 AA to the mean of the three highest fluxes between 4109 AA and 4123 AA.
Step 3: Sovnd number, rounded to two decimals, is -0.96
